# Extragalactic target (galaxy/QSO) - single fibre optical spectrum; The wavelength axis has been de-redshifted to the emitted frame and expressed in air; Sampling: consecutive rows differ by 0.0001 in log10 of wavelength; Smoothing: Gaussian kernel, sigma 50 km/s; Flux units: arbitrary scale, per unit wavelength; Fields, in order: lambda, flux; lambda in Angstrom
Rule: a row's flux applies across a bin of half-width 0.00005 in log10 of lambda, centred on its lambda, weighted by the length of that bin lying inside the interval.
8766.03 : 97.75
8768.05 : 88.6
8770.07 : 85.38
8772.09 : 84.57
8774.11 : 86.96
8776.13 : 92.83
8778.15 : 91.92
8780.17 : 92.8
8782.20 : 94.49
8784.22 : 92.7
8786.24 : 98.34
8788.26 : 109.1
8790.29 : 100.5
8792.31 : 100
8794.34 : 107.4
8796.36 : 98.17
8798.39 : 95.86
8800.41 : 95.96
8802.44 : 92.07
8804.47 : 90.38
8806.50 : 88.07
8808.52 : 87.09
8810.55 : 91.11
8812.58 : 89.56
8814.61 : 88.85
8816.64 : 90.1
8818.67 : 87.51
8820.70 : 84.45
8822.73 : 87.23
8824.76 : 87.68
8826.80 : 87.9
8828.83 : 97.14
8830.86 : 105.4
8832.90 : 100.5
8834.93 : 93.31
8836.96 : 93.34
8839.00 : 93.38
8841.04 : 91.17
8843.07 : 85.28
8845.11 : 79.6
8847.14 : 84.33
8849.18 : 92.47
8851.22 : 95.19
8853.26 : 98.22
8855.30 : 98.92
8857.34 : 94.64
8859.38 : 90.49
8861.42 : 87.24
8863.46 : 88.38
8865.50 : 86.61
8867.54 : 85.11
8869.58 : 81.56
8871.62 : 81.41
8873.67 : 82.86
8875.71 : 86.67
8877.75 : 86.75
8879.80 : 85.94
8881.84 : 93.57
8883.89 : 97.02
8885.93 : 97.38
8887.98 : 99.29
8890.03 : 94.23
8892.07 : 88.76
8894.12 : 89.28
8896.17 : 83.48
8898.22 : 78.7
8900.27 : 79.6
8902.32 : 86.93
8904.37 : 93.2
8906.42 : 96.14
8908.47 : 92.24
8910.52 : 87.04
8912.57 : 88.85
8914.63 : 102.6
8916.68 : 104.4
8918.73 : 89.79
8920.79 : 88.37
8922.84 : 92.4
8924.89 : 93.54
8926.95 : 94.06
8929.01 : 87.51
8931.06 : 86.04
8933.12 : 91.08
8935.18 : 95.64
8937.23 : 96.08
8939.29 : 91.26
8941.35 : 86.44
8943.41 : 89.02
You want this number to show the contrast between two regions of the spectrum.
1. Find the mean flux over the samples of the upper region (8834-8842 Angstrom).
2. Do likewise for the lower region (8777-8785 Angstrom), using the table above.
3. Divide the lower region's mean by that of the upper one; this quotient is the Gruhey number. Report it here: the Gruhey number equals 1.00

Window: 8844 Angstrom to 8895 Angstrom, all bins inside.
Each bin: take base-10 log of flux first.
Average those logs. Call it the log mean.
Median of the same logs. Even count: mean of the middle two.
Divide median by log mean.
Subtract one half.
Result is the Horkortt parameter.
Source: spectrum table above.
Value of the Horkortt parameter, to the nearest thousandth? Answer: 0.498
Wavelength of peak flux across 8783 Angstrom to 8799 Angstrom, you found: 8788.26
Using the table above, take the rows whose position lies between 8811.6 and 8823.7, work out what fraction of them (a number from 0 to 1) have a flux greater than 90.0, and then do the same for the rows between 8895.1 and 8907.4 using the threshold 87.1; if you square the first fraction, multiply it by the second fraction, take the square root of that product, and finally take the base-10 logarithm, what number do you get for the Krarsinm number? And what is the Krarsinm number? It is -1.02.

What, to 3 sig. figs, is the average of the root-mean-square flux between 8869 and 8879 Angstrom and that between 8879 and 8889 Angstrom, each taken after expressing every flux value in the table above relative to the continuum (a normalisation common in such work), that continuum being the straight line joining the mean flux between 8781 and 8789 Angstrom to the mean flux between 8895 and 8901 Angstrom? 1.07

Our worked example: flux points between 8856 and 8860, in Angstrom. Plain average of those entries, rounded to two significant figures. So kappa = 93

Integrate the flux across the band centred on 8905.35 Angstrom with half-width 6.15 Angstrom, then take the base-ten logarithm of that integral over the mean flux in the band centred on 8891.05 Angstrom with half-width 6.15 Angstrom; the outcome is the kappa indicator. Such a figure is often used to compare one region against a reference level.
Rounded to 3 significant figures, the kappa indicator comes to 1.08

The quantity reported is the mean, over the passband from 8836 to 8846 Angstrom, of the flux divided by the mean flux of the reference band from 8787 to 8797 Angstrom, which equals 0.859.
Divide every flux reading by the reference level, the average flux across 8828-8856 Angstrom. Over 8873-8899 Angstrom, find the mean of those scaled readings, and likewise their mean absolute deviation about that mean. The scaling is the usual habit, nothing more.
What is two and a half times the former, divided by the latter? 43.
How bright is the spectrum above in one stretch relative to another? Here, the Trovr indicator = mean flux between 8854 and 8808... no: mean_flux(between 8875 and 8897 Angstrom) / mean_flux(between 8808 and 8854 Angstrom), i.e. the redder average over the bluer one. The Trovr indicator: 1.00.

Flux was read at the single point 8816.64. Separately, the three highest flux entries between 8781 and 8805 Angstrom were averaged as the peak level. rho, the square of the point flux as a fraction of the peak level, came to 0.73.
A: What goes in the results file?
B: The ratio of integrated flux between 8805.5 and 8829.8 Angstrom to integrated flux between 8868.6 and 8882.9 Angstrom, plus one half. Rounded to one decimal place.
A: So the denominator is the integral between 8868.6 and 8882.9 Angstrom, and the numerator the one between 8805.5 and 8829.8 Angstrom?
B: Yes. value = 2.3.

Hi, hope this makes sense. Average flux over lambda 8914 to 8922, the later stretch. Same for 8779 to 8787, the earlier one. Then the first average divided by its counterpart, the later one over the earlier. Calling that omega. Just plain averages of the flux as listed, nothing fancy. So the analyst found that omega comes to 1.02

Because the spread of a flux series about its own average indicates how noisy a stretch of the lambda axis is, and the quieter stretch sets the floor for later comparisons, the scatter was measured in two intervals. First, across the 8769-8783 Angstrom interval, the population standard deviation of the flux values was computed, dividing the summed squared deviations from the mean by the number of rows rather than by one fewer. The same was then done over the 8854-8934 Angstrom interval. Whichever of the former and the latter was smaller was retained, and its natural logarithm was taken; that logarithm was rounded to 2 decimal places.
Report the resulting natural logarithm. 1.33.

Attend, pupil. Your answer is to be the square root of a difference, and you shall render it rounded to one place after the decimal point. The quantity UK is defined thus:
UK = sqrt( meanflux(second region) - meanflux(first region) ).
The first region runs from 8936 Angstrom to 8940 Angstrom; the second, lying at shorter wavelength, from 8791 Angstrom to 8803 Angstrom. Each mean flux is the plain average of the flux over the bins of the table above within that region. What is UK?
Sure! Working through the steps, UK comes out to 2.1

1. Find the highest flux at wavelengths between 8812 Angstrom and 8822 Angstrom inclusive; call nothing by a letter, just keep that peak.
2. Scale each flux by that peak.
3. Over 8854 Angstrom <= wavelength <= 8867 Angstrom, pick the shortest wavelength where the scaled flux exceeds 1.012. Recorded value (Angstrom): 8855.30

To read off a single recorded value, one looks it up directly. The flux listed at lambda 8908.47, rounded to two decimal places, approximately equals 92.24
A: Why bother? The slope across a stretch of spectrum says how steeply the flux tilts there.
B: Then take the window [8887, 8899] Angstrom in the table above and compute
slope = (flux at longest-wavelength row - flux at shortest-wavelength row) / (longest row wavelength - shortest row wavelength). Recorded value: -2.0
